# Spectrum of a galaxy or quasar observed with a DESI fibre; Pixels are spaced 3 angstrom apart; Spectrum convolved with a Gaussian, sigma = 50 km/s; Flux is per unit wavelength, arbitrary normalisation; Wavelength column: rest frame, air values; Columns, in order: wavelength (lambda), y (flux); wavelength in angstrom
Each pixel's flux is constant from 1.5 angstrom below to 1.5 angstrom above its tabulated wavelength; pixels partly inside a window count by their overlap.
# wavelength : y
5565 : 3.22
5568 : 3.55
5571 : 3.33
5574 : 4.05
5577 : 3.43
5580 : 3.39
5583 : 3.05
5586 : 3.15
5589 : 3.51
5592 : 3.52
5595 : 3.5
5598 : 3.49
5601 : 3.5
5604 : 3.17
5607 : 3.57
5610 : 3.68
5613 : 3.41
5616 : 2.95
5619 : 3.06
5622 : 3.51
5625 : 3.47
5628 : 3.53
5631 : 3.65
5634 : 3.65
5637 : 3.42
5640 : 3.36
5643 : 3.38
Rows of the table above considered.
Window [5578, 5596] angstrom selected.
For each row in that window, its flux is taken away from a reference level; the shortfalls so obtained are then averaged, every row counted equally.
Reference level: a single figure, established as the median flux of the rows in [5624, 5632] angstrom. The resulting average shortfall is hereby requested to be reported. 0.18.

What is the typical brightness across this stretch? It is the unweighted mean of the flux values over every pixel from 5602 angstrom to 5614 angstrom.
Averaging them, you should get 3.46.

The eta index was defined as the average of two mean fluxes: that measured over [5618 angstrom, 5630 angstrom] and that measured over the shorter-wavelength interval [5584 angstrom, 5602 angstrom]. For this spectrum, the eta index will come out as 3.42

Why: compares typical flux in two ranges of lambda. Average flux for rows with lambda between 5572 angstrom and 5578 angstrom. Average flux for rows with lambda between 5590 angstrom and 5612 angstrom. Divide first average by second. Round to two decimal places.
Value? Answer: 1.07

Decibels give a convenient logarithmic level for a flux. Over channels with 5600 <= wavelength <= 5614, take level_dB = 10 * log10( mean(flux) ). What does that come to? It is 5.40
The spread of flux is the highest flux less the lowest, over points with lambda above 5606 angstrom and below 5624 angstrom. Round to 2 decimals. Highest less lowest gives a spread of 0.73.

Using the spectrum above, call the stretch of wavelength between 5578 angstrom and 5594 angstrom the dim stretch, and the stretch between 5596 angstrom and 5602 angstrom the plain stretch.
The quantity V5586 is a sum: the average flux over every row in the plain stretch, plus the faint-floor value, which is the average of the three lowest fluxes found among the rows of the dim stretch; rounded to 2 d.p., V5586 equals 6.69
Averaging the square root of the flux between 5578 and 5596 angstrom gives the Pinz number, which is 1.83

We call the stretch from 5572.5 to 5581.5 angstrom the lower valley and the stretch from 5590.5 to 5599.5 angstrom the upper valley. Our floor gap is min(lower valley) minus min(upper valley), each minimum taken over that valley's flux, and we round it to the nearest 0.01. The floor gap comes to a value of -0.10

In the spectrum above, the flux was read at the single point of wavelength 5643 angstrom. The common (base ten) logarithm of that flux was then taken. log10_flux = 0.529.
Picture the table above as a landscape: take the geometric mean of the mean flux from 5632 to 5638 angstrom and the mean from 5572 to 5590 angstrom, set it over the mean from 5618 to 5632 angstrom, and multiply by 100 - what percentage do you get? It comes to 101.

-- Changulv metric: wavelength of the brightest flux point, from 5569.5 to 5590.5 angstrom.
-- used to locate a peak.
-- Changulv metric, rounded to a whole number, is 5574 angstrom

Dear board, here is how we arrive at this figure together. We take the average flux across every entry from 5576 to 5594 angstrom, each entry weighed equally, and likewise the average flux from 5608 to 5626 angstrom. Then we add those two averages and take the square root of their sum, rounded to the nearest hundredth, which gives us 2.59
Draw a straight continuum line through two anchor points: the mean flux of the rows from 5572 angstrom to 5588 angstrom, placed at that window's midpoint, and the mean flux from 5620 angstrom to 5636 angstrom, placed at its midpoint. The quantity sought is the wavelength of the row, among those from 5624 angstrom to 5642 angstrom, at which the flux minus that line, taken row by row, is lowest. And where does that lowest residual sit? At 5640 angstrom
